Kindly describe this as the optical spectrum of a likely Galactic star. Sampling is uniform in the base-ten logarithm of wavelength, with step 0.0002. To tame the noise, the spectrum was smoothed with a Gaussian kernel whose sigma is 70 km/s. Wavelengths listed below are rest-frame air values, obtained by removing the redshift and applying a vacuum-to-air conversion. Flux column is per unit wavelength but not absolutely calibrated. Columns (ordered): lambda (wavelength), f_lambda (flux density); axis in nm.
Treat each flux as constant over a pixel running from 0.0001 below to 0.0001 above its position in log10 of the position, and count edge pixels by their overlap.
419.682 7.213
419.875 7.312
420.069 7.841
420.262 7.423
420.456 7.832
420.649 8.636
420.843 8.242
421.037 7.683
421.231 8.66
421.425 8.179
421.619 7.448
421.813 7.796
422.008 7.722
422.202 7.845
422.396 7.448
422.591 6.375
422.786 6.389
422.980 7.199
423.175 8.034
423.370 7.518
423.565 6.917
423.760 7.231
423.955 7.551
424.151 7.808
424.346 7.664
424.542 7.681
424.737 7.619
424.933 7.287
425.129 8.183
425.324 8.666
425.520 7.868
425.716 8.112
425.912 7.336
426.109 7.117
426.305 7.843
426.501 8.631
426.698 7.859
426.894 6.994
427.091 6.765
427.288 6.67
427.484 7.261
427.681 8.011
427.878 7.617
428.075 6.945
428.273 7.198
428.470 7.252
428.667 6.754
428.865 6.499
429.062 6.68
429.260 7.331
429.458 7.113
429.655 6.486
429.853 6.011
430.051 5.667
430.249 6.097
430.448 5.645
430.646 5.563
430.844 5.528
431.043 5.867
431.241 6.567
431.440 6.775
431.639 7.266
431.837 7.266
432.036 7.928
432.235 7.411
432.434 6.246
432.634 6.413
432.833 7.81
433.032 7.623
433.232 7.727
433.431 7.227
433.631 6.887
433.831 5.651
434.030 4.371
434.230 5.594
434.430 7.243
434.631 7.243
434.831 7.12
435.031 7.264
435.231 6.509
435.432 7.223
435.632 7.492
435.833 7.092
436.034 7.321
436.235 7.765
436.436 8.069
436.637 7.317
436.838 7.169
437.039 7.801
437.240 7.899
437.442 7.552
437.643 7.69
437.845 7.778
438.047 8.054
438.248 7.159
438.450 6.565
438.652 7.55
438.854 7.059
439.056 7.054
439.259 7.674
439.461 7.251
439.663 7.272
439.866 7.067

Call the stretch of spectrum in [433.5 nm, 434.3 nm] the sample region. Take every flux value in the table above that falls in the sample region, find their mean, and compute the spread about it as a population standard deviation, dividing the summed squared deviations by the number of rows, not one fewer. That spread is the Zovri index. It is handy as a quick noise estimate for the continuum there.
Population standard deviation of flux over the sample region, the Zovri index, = 0.89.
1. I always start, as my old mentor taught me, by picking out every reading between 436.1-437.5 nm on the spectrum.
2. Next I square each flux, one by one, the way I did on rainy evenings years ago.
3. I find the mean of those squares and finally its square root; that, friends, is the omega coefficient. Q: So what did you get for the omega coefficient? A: 7.66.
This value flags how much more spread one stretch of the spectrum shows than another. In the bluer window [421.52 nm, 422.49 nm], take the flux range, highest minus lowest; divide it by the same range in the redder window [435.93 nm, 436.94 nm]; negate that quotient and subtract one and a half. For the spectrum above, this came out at -1.94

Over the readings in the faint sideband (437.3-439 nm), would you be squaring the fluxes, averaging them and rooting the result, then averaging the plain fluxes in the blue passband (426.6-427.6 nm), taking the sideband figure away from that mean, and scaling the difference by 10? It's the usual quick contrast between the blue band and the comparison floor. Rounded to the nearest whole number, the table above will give -3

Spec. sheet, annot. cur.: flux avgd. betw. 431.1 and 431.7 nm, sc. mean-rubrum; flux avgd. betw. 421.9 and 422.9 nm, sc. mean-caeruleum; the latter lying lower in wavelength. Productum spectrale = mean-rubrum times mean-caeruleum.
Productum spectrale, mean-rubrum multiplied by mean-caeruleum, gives 49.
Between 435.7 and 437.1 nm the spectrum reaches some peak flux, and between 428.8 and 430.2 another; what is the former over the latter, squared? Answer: 1.2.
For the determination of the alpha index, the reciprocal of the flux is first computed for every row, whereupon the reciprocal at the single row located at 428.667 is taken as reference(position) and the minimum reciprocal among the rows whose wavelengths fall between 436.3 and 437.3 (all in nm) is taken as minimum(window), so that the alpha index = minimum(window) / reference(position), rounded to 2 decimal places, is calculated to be 0.84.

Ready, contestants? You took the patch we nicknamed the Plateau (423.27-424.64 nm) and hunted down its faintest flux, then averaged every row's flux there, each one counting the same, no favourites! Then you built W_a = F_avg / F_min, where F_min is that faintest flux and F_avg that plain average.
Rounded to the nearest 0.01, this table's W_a 1.08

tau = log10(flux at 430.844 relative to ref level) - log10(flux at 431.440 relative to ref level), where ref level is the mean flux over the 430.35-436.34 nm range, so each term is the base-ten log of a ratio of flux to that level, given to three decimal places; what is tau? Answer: -0.088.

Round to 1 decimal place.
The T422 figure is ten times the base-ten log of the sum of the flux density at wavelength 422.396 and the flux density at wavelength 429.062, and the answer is 11.5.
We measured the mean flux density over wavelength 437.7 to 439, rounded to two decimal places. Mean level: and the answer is 7.36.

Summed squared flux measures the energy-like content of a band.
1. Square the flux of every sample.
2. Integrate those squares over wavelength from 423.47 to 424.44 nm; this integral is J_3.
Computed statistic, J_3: 54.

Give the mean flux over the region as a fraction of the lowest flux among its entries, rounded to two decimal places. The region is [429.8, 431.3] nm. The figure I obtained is 1.06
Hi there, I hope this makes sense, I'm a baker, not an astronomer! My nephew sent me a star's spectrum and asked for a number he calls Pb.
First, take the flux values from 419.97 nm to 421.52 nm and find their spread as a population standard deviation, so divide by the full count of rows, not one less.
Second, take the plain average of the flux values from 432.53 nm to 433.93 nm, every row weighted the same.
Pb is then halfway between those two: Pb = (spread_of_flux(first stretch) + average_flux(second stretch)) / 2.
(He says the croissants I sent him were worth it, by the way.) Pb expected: 3.7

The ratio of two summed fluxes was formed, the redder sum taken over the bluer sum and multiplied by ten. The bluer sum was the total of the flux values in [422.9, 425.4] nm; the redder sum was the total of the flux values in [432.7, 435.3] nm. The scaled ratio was 8.9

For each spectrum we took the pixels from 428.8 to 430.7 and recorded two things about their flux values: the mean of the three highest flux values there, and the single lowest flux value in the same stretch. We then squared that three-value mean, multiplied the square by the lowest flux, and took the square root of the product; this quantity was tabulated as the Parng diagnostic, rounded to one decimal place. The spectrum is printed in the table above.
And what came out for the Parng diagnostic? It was 16.6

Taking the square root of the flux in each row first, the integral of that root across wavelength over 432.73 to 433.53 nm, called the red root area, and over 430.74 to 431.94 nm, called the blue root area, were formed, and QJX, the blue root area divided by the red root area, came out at 1.4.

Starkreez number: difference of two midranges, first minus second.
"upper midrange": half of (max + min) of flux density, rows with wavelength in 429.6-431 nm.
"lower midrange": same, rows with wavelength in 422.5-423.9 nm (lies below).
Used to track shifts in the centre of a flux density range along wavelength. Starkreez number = -1.2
